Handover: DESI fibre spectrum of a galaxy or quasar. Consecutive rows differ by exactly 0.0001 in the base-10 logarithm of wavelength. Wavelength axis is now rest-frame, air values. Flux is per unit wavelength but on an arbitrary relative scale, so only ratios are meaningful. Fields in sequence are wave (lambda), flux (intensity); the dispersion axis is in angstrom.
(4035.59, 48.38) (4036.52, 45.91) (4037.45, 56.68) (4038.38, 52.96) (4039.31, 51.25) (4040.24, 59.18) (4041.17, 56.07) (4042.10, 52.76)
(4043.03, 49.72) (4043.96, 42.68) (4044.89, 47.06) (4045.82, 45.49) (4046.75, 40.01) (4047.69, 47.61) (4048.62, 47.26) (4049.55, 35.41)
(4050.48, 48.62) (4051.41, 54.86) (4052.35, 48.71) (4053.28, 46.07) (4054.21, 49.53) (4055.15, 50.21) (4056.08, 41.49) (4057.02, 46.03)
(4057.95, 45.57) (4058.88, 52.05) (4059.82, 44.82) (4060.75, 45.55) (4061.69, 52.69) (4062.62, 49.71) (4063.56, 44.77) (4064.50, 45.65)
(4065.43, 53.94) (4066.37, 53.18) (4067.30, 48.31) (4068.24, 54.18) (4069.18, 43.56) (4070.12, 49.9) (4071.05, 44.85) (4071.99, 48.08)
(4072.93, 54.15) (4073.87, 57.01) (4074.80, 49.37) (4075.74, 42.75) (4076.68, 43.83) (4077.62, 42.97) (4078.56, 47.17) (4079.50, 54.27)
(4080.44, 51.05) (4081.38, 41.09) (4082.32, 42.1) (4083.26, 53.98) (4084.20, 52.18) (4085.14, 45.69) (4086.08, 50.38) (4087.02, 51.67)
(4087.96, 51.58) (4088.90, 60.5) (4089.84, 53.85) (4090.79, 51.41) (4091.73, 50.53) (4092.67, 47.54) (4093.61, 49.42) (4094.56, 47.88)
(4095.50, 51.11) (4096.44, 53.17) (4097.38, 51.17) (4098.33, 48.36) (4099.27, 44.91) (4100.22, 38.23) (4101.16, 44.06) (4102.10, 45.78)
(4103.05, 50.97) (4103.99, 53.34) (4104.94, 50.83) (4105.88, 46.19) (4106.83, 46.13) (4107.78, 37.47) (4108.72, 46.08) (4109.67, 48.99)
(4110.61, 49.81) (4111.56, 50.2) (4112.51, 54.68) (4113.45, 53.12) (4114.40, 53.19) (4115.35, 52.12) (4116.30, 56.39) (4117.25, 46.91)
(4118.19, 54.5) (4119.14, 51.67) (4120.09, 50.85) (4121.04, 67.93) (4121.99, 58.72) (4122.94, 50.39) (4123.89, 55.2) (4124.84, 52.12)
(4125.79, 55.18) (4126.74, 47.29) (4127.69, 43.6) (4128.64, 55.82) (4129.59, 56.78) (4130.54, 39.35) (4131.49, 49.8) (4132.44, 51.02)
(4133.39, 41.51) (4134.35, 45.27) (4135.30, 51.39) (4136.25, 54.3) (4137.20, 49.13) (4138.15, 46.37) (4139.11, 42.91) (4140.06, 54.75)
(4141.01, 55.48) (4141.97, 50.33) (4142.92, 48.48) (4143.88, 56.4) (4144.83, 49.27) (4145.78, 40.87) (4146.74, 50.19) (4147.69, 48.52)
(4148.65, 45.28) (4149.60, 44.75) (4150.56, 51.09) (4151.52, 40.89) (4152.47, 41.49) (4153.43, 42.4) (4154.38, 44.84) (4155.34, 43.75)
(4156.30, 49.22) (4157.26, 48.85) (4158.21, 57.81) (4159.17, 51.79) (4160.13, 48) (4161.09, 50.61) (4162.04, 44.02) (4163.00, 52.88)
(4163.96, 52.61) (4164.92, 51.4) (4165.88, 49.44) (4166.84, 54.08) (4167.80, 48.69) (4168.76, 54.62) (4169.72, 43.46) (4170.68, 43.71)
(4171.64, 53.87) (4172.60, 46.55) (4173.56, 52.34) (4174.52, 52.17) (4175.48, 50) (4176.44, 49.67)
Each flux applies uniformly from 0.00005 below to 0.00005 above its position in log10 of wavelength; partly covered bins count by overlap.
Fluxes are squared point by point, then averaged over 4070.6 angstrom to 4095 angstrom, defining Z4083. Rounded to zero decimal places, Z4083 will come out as 2466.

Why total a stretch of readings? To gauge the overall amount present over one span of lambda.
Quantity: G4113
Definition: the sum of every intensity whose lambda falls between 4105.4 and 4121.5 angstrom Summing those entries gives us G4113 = 866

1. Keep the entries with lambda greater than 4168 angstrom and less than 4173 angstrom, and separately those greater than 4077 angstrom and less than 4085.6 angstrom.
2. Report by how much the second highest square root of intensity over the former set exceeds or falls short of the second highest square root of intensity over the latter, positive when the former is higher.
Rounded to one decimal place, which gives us 0.0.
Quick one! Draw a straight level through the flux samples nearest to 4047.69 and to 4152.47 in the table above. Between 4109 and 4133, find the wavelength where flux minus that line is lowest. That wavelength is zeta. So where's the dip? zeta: 4130.54 angstrom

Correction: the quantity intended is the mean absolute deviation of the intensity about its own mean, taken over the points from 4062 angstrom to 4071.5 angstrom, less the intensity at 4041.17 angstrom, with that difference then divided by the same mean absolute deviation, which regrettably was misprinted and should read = -16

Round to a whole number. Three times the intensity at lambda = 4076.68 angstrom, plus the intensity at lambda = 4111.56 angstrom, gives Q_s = 182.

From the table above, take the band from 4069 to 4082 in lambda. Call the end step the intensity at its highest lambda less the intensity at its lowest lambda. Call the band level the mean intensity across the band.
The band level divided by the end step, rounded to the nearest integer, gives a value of -19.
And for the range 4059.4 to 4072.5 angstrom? 15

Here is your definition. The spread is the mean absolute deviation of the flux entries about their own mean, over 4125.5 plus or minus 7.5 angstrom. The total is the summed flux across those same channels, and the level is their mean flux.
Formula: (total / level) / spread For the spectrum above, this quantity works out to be 3.5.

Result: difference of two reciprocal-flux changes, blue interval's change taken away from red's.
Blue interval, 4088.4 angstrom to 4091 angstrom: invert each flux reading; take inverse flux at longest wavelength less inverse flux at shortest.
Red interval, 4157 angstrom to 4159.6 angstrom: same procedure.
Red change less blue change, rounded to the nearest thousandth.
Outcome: -0.004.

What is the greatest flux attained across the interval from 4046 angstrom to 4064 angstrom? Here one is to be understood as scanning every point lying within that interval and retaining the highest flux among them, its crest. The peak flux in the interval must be 54.86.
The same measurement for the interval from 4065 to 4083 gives 57.01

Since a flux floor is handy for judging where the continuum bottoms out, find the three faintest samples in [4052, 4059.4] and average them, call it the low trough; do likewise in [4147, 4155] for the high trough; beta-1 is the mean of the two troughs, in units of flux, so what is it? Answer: 43.0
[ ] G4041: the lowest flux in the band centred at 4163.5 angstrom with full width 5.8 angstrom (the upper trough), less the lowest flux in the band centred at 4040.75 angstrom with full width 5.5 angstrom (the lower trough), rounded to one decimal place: -5.7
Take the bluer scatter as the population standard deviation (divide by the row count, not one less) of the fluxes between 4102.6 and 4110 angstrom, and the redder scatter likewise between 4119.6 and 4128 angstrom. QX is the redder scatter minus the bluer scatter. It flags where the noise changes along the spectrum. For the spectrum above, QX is 2.1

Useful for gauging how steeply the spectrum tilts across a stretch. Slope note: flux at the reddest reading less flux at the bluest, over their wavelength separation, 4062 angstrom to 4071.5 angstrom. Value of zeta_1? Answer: -0.58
